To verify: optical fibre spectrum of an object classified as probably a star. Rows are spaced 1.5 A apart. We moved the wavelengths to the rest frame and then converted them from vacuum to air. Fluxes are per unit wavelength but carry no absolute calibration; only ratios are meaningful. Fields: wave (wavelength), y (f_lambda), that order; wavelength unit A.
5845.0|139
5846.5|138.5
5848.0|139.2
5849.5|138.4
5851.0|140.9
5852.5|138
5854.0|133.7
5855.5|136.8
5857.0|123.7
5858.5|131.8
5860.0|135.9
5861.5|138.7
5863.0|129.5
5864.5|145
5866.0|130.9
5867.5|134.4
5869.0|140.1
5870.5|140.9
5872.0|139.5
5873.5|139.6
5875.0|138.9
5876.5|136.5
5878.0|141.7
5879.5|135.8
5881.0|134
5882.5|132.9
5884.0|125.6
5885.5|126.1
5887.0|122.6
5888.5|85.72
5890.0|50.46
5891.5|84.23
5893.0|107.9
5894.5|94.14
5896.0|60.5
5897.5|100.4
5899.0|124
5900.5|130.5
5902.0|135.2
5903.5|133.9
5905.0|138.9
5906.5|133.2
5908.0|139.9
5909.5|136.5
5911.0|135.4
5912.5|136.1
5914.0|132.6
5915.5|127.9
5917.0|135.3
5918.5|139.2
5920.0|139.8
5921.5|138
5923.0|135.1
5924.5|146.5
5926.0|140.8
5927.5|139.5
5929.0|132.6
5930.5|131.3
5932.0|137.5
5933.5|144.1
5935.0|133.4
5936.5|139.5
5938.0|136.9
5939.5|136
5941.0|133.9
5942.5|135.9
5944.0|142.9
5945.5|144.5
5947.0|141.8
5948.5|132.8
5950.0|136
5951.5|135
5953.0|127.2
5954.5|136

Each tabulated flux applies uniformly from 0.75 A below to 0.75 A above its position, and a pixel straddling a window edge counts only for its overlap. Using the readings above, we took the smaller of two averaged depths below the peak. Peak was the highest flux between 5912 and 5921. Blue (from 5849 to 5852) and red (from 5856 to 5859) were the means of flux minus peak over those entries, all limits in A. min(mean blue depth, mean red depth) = -12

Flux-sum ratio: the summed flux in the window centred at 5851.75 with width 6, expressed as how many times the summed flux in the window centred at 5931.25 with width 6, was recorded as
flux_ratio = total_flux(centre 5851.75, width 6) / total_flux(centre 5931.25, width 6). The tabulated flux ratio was 1.01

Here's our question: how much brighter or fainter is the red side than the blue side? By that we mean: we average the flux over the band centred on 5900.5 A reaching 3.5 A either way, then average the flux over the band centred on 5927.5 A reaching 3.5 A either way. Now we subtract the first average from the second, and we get 13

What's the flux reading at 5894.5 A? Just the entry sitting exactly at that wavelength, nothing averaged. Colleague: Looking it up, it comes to 94.14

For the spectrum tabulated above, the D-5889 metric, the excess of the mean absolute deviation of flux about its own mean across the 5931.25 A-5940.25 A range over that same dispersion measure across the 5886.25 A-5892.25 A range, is -16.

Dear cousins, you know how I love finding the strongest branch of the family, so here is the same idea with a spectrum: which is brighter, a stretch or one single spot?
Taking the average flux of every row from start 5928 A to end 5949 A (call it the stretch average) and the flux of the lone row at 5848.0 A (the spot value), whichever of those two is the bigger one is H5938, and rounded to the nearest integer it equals 139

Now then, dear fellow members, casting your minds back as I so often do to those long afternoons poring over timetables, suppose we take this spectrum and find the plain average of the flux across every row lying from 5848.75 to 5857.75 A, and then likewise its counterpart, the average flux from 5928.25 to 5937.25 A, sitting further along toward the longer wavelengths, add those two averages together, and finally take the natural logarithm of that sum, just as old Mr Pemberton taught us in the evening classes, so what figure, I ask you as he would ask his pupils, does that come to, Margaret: 5.60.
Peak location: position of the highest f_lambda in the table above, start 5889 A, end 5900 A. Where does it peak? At 5899.0 A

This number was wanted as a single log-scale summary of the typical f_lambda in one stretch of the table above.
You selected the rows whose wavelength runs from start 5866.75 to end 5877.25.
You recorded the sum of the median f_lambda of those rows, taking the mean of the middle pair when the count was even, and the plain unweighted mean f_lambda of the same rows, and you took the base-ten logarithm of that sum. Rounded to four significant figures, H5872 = 2.444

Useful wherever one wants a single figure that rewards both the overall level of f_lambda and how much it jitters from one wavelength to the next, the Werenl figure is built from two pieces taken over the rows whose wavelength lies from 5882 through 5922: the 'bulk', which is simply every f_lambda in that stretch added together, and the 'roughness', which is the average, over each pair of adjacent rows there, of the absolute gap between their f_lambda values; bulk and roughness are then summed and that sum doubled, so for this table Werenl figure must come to 6518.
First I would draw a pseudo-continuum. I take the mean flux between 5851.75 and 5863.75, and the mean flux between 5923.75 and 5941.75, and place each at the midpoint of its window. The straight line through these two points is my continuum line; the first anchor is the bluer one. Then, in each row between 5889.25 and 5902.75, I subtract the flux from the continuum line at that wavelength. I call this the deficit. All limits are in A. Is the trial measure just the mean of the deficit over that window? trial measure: 37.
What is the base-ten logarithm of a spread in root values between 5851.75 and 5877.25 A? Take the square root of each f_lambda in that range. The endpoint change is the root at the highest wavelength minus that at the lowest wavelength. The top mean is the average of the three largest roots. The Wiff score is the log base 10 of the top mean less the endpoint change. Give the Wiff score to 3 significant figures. 1.08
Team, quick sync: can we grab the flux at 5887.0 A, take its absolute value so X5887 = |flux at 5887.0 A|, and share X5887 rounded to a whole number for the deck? 123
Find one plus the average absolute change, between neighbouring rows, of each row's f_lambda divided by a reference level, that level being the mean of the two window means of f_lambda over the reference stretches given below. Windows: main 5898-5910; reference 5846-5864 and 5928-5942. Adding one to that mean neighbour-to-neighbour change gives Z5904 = 1.04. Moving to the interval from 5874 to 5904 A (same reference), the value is 1.11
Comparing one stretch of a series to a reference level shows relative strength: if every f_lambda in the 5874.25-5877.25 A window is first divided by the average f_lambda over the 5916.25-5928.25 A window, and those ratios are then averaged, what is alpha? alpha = 0.989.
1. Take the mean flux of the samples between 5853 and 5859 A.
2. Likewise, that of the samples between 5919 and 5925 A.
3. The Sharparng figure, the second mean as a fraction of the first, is 1.06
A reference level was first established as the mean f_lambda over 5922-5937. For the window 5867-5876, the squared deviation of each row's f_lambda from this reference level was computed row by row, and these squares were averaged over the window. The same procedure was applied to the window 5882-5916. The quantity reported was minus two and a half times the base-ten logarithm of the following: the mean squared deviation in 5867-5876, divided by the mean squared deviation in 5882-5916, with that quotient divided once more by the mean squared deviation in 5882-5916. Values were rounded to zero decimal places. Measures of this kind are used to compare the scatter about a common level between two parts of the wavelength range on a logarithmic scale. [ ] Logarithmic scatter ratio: 13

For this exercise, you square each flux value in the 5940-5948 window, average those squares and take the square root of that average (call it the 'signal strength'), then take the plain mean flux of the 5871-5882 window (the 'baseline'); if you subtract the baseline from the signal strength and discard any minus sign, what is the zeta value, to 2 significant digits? 1.9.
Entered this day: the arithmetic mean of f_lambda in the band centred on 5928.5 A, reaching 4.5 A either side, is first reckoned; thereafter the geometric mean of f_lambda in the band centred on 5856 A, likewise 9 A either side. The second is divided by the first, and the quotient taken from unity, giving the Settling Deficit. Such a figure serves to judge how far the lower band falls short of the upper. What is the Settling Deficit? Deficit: 0.02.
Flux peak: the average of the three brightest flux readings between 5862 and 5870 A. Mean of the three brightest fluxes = 140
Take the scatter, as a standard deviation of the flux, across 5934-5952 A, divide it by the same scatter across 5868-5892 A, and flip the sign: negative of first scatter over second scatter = -0.15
